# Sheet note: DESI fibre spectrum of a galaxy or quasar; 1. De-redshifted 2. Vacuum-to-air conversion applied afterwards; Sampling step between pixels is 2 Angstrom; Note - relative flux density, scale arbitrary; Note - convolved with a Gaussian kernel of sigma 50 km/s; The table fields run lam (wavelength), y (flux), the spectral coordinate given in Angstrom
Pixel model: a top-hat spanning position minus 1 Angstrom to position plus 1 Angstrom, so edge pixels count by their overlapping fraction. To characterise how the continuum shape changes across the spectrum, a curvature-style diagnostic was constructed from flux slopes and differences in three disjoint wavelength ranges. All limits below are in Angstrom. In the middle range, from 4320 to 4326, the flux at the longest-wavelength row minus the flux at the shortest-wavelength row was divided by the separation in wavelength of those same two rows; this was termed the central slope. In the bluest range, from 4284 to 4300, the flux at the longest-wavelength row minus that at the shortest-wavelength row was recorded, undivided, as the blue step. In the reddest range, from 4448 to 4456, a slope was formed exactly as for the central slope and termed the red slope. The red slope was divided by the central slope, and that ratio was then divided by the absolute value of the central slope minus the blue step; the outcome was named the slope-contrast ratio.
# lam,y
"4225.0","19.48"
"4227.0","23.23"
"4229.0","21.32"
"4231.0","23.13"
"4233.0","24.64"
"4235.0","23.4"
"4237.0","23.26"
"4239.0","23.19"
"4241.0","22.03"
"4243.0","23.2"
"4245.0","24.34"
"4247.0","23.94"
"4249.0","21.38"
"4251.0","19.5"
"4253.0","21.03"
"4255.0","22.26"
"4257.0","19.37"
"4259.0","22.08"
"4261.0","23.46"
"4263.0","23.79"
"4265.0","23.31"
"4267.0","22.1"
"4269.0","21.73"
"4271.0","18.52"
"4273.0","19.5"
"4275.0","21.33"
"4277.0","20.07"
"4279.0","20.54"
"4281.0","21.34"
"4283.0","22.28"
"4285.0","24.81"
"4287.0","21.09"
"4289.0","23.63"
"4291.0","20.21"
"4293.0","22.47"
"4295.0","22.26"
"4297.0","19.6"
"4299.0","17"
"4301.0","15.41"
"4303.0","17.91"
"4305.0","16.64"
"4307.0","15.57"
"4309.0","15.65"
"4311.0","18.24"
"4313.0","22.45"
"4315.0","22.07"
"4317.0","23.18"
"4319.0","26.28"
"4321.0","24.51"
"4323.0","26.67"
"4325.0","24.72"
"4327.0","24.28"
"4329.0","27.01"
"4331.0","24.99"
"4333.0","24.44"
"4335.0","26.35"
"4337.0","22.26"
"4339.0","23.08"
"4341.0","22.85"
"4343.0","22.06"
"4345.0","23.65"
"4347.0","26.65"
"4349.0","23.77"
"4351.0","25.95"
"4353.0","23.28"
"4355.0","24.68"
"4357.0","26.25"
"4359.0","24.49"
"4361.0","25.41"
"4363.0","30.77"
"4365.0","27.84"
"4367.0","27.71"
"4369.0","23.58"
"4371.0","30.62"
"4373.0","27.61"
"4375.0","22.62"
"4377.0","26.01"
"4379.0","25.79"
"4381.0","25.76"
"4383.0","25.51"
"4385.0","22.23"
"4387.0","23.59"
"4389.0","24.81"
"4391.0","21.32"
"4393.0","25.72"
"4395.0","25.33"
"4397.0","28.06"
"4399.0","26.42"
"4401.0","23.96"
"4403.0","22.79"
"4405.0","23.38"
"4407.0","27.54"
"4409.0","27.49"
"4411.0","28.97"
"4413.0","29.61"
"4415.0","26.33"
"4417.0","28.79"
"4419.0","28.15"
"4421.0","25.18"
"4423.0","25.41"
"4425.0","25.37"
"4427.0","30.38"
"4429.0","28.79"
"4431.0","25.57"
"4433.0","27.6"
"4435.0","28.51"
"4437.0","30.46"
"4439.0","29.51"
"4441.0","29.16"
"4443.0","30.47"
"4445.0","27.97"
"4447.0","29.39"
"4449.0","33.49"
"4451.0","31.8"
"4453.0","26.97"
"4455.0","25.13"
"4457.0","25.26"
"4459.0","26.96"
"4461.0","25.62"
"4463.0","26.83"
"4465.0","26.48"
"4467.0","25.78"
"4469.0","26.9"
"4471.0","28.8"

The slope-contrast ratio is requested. -3.4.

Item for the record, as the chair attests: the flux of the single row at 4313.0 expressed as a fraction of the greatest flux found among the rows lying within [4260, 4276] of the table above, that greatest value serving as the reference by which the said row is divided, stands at 0.9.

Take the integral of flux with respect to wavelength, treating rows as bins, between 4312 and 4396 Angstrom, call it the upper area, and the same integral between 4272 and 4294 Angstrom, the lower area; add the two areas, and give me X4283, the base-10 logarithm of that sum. 3.41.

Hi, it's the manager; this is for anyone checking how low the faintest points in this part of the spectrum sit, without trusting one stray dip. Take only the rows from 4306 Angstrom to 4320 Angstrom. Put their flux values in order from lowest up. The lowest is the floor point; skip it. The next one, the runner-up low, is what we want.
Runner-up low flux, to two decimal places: 15.65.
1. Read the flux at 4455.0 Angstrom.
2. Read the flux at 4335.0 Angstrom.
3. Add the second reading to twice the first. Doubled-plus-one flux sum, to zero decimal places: 77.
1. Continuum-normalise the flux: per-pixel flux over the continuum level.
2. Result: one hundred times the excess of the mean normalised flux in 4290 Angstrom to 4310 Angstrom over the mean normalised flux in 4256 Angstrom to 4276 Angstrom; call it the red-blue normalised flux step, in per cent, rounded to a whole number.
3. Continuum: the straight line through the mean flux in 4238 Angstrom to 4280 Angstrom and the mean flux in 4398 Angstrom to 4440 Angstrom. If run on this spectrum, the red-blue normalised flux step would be -19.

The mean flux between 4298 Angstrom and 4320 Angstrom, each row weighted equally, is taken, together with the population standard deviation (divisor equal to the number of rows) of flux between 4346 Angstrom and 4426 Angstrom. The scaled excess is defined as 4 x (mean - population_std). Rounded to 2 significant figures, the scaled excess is 68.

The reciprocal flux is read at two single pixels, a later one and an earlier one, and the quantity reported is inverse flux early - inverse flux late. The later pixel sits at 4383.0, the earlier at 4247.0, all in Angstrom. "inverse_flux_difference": 0.003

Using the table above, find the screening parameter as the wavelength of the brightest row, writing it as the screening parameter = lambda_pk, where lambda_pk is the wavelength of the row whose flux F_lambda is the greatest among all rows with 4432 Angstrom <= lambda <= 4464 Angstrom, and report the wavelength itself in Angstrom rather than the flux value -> 4449.0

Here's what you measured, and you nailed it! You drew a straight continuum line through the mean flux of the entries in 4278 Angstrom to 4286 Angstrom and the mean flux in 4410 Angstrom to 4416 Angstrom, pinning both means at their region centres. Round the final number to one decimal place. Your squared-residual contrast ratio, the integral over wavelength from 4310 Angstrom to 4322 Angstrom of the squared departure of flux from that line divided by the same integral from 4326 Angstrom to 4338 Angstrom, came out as 2.4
